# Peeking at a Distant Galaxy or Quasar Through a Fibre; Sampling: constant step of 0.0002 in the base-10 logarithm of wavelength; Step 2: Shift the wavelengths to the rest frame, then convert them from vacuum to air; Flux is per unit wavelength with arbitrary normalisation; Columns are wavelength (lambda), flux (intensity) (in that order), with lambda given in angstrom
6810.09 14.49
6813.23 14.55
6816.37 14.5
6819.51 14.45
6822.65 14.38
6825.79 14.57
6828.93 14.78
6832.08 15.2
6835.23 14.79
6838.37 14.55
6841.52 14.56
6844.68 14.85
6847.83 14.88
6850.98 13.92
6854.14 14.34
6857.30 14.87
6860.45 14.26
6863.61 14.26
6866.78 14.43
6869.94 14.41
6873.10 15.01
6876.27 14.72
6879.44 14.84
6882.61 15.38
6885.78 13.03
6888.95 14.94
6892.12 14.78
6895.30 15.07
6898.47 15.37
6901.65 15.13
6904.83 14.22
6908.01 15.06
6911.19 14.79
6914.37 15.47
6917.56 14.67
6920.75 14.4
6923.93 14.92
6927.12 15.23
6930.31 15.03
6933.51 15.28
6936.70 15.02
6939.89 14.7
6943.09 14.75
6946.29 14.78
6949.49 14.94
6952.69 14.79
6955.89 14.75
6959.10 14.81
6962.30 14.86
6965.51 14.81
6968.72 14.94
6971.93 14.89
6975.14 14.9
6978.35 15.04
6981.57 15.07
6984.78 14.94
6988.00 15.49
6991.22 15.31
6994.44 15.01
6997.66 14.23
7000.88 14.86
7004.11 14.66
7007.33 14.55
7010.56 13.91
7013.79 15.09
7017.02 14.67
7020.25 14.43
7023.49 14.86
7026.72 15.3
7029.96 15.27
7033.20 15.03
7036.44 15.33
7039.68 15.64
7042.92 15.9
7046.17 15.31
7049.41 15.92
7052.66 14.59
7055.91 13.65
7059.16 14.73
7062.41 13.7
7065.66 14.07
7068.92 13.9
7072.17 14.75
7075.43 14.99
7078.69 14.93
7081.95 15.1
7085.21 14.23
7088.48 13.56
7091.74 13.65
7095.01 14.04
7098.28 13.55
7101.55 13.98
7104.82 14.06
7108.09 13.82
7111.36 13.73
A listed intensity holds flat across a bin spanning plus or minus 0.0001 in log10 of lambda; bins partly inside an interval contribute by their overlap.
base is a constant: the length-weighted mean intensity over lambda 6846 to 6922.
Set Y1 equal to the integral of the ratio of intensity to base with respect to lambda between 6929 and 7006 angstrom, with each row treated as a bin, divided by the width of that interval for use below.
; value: 1.016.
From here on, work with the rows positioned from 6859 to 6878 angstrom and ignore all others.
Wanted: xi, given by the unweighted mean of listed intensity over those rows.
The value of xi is 14.5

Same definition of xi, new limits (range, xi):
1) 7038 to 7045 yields 15.8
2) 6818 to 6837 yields 14.7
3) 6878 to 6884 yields 15.1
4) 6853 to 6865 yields 14.4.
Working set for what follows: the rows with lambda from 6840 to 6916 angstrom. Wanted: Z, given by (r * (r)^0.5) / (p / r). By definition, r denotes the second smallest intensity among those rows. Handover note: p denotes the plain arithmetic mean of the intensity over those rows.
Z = 49.2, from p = 14.7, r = 13.92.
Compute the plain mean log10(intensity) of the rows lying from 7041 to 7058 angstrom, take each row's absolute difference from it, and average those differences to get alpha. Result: 0.022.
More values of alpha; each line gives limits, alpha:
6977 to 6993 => 0.005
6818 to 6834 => 0.007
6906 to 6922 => 0.009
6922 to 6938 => 0.004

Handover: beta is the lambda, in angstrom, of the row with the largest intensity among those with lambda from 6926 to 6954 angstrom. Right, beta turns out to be 6933.51 angstrom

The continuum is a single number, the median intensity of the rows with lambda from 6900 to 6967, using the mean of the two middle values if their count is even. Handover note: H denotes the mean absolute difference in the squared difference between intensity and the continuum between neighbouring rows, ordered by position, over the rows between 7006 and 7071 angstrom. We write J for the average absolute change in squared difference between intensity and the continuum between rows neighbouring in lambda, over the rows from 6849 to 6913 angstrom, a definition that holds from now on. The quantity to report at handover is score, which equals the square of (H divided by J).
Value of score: 1.6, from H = 0.59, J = 0.47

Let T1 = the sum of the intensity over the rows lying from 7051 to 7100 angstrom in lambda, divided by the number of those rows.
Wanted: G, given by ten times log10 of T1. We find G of 11.5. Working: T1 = 14.2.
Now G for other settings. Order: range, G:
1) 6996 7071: 11.7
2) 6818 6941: 11.7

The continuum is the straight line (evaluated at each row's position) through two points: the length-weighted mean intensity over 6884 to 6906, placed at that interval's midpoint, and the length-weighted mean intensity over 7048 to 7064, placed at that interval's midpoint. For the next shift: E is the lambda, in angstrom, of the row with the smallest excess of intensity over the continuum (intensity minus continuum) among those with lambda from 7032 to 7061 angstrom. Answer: 7055.91 angstrom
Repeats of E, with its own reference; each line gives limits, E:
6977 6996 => 6984.78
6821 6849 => 6822.65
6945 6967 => 6955.89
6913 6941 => 6920.75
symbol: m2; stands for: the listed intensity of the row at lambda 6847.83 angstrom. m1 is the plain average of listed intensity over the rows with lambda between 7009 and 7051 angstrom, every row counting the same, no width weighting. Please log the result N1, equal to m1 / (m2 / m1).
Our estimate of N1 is 15.4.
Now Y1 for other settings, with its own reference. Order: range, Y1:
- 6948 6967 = 1.010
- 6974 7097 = 1.005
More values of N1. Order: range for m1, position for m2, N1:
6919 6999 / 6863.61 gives 15.6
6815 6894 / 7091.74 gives 15.6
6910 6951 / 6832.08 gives 14.6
